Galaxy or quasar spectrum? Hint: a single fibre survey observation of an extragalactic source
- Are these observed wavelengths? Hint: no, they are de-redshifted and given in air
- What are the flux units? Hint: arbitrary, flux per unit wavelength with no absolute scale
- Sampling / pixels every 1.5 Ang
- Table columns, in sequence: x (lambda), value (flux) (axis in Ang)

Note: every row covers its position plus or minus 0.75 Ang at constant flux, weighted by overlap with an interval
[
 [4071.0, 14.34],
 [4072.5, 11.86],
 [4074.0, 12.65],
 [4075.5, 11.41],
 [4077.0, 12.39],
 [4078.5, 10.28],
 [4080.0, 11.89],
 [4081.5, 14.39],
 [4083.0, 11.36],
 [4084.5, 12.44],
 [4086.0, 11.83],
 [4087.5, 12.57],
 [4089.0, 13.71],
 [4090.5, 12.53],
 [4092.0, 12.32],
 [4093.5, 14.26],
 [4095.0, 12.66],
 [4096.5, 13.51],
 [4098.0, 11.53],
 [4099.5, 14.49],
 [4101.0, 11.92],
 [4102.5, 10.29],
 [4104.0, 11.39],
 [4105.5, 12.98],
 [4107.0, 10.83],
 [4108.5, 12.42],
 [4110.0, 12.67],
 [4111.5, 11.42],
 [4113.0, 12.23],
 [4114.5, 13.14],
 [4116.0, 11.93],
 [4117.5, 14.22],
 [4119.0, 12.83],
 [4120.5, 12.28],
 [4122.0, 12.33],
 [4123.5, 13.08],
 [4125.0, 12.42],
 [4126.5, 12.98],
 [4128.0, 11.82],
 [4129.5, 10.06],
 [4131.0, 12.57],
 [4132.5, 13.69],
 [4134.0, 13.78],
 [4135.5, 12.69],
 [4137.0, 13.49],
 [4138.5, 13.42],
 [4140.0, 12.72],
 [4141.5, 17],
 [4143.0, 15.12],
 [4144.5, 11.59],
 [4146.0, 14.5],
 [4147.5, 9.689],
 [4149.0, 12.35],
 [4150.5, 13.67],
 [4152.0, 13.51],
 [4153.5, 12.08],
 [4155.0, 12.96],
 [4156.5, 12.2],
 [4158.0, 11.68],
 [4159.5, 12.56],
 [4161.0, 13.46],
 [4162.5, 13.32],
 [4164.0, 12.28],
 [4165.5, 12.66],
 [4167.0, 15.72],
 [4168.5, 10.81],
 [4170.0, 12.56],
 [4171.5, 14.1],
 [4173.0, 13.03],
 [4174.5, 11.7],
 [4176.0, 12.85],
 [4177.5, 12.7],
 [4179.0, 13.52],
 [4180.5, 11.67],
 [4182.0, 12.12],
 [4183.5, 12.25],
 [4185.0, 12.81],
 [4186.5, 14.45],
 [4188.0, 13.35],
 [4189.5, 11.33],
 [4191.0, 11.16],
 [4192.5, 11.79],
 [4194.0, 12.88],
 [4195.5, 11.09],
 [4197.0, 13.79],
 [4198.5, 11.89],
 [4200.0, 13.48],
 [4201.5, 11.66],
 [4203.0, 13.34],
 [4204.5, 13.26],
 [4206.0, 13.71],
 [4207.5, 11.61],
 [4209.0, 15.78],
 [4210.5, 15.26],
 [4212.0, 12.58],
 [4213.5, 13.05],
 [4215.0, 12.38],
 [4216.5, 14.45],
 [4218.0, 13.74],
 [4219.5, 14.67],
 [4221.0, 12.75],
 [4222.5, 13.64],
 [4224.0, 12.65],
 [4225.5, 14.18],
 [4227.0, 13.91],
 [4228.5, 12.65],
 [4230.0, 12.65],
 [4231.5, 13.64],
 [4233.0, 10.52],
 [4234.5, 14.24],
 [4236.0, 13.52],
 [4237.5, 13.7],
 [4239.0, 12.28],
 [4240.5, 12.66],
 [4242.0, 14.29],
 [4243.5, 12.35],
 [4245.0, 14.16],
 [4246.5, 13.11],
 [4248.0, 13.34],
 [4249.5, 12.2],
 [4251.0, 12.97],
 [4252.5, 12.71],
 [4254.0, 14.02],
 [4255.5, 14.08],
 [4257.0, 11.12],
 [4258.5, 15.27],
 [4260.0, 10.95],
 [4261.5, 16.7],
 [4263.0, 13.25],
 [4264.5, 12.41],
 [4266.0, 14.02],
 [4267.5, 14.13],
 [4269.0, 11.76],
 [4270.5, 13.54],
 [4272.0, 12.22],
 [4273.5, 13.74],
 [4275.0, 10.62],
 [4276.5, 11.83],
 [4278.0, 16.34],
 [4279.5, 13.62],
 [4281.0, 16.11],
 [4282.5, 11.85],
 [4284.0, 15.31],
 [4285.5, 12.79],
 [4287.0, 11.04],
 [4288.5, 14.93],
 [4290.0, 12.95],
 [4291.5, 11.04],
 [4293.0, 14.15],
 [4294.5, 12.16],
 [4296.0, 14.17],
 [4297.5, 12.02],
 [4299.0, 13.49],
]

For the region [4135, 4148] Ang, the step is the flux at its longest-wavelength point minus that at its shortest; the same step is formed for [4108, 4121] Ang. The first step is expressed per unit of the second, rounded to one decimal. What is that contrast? 21.4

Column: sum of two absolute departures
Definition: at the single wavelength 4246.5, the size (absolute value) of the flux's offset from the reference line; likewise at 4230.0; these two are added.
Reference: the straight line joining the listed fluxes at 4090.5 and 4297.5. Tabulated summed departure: 1.4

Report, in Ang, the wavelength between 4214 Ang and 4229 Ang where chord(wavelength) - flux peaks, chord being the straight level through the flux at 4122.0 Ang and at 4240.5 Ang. 4215.0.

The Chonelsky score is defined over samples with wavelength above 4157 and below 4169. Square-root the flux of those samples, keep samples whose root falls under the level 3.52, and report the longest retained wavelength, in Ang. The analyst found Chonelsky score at 4168.5 Ang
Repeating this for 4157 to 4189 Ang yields 4183.5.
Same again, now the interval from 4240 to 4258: 4257.0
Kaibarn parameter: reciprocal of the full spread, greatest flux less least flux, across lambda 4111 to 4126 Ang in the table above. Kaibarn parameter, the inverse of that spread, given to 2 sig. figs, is 0.36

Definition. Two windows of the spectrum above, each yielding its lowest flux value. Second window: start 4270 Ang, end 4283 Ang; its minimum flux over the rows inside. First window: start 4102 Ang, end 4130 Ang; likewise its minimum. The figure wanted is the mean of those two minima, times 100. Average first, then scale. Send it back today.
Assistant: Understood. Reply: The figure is 1034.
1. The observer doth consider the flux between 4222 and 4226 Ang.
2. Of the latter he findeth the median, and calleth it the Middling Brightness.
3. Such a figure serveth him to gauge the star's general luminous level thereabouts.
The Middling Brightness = 13.6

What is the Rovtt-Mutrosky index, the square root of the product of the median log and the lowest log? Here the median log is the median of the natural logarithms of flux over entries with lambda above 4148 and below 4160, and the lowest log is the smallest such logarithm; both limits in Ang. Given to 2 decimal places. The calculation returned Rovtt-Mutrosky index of 2.49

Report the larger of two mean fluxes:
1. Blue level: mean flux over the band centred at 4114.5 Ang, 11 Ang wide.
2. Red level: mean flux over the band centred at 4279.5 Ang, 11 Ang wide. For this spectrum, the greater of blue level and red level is 13.7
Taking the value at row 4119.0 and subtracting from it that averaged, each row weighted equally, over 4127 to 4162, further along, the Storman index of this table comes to -0.1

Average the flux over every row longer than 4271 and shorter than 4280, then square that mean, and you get 171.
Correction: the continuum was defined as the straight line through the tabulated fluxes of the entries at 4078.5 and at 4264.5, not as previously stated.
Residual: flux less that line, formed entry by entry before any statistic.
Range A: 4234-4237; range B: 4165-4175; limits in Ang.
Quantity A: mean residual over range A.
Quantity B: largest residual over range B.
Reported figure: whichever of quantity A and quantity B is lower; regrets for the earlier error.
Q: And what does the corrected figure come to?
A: 1.8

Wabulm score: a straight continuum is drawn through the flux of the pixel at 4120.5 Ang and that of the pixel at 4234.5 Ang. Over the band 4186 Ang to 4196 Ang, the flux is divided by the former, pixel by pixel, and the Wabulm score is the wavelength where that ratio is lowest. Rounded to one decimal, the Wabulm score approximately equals 4195.5 Ang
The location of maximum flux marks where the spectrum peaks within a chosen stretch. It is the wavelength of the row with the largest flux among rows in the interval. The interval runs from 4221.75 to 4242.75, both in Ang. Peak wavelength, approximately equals 4242.0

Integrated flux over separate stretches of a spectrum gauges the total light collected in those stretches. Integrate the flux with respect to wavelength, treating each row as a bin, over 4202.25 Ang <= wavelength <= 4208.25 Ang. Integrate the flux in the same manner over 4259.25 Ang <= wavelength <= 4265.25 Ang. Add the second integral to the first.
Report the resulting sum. 158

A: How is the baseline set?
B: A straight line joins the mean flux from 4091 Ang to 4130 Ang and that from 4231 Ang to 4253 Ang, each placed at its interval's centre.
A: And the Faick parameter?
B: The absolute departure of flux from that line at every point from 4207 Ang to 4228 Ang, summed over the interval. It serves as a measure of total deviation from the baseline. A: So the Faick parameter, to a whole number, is 15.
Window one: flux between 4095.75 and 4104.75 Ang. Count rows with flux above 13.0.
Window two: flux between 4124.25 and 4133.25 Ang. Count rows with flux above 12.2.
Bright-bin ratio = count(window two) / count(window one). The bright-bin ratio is 2.0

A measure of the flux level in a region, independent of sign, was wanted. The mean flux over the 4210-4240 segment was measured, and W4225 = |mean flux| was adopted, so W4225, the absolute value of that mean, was 13.3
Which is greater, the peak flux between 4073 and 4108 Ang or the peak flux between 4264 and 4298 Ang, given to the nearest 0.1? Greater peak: 16.3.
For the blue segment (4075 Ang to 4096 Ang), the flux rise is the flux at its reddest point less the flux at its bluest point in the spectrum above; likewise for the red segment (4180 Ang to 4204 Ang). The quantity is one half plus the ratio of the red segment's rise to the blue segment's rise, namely 1.8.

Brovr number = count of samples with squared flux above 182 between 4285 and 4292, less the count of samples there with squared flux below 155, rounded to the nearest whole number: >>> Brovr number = -1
